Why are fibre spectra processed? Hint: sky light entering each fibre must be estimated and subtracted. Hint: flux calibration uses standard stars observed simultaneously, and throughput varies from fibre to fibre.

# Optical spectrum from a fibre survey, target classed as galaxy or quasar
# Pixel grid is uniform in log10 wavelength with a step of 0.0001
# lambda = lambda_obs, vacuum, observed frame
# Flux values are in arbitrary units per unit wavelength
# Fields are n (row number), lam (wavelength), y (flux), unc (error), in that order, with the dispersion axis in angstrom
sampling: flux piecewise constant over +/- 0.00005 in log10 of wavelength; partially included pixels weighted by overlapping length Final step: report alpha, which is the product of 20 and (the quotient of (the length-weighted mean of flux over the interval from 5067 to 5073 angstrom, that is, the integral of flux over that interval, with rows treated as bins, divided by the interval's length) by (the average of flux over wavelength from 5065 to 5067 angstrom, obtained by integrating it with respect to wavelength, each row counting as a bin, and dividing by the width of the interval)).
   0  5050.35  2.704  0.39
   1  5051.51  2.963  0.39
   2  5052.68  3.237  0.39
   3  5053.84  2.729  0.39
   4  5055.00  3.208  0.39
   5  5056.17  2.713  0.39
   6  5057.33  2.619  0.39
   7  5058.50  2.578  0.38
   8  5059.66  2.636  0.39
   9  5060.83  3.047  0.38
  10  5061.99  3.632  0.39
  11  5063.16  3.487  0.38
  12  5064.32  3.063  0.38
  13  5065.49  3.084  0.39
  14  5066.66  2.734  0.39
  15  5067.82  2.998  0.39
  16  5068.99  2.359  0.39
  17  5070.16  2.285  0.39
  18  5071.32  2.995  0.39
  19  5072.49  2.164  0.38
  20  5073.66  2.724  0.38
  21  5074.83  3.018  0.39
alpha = 17.7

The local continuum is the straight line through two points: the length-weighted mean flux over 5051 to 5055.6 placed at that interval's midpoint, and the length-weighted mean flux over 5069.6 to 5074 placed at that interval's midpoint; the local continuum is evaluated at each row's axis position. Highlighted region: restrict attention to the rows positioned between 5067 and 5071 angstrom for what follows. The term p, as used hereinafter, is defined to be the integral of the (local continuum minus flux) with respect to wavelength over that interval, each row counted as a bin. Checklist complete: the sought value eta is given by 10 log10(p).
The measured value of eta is -10.5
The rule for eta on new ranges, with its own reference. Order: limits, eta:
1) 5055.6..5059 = -0.1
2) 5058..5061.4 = -4.6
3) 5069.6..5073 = -7.0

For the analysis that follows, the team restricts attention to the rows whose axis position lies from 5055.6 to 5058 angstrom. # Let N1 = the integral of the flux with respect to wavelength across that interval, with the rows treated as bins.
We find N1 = 6.4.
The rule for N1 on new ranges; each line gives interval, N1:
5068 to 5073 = 12.5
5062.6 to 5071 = 24.1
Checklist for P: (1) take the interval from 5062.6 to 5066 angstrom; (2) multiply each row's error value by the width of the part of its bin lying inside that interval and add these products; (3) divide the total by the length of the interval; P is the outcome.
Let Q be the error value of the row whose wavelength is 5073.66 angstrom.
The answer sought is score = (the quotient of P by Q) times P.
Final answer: 0.387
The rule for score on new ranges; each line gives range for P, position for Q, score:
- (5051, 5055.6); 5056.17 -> 0.389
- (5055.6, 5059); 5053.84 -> 0.383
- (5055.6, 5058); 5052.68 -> 0.389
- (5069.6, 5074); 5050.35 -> 0.381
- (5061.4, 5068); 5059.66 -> 0.384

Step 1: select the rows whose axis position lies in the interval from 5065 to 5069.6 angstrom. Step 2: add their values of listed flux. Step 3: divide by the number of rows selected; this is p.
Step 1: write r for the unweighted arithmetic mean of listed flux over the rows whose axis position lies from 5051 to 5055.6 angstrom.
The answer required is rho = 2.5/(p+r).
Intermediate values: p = 2.8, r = 3.03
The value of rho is 0.43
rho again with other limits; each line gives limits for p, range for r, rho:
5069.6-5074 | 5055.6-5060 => 0.48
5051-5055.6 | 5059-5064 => 0.40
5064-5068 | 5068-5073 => 0.46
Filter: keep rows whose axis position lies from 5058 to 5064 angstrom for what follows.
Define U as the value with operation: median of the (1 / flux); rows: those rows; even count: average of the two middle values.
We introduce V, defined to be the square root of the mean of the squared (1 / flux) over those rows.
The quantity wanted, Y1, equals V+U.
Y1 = 0.663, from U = 0.328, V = 0.33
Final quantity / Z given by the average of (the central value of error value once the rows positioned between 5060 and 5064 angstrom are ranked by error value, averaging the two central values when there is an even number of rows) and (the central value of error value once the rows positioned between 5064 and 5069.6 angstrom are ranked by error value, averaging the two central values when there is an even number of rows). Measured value 0.3850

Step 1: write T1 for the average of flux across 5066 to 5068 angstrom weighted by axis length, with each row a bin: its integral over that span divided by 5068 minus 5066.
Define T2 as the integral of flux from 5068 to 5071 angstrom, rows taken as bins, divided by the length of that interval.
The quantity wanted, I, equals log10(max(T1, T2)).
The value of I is 0.4552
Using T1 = 2.85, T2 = 2.47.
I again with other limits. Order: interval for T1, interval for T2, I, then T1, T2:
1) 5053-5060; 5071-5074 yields 0.4427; 2.77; 2.58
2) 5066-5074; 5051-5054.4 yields 0.4735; 2.61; 2.98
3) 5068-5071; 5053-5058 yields 0.4526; 2.47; 2.84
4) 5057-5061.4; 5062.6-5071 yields 0.4569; 2.72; 2.86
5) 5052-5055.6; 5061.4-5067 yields 0.5078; 3.05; 3.22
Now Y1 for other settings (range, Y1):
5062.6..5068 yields 0.655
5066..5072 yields 0.747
